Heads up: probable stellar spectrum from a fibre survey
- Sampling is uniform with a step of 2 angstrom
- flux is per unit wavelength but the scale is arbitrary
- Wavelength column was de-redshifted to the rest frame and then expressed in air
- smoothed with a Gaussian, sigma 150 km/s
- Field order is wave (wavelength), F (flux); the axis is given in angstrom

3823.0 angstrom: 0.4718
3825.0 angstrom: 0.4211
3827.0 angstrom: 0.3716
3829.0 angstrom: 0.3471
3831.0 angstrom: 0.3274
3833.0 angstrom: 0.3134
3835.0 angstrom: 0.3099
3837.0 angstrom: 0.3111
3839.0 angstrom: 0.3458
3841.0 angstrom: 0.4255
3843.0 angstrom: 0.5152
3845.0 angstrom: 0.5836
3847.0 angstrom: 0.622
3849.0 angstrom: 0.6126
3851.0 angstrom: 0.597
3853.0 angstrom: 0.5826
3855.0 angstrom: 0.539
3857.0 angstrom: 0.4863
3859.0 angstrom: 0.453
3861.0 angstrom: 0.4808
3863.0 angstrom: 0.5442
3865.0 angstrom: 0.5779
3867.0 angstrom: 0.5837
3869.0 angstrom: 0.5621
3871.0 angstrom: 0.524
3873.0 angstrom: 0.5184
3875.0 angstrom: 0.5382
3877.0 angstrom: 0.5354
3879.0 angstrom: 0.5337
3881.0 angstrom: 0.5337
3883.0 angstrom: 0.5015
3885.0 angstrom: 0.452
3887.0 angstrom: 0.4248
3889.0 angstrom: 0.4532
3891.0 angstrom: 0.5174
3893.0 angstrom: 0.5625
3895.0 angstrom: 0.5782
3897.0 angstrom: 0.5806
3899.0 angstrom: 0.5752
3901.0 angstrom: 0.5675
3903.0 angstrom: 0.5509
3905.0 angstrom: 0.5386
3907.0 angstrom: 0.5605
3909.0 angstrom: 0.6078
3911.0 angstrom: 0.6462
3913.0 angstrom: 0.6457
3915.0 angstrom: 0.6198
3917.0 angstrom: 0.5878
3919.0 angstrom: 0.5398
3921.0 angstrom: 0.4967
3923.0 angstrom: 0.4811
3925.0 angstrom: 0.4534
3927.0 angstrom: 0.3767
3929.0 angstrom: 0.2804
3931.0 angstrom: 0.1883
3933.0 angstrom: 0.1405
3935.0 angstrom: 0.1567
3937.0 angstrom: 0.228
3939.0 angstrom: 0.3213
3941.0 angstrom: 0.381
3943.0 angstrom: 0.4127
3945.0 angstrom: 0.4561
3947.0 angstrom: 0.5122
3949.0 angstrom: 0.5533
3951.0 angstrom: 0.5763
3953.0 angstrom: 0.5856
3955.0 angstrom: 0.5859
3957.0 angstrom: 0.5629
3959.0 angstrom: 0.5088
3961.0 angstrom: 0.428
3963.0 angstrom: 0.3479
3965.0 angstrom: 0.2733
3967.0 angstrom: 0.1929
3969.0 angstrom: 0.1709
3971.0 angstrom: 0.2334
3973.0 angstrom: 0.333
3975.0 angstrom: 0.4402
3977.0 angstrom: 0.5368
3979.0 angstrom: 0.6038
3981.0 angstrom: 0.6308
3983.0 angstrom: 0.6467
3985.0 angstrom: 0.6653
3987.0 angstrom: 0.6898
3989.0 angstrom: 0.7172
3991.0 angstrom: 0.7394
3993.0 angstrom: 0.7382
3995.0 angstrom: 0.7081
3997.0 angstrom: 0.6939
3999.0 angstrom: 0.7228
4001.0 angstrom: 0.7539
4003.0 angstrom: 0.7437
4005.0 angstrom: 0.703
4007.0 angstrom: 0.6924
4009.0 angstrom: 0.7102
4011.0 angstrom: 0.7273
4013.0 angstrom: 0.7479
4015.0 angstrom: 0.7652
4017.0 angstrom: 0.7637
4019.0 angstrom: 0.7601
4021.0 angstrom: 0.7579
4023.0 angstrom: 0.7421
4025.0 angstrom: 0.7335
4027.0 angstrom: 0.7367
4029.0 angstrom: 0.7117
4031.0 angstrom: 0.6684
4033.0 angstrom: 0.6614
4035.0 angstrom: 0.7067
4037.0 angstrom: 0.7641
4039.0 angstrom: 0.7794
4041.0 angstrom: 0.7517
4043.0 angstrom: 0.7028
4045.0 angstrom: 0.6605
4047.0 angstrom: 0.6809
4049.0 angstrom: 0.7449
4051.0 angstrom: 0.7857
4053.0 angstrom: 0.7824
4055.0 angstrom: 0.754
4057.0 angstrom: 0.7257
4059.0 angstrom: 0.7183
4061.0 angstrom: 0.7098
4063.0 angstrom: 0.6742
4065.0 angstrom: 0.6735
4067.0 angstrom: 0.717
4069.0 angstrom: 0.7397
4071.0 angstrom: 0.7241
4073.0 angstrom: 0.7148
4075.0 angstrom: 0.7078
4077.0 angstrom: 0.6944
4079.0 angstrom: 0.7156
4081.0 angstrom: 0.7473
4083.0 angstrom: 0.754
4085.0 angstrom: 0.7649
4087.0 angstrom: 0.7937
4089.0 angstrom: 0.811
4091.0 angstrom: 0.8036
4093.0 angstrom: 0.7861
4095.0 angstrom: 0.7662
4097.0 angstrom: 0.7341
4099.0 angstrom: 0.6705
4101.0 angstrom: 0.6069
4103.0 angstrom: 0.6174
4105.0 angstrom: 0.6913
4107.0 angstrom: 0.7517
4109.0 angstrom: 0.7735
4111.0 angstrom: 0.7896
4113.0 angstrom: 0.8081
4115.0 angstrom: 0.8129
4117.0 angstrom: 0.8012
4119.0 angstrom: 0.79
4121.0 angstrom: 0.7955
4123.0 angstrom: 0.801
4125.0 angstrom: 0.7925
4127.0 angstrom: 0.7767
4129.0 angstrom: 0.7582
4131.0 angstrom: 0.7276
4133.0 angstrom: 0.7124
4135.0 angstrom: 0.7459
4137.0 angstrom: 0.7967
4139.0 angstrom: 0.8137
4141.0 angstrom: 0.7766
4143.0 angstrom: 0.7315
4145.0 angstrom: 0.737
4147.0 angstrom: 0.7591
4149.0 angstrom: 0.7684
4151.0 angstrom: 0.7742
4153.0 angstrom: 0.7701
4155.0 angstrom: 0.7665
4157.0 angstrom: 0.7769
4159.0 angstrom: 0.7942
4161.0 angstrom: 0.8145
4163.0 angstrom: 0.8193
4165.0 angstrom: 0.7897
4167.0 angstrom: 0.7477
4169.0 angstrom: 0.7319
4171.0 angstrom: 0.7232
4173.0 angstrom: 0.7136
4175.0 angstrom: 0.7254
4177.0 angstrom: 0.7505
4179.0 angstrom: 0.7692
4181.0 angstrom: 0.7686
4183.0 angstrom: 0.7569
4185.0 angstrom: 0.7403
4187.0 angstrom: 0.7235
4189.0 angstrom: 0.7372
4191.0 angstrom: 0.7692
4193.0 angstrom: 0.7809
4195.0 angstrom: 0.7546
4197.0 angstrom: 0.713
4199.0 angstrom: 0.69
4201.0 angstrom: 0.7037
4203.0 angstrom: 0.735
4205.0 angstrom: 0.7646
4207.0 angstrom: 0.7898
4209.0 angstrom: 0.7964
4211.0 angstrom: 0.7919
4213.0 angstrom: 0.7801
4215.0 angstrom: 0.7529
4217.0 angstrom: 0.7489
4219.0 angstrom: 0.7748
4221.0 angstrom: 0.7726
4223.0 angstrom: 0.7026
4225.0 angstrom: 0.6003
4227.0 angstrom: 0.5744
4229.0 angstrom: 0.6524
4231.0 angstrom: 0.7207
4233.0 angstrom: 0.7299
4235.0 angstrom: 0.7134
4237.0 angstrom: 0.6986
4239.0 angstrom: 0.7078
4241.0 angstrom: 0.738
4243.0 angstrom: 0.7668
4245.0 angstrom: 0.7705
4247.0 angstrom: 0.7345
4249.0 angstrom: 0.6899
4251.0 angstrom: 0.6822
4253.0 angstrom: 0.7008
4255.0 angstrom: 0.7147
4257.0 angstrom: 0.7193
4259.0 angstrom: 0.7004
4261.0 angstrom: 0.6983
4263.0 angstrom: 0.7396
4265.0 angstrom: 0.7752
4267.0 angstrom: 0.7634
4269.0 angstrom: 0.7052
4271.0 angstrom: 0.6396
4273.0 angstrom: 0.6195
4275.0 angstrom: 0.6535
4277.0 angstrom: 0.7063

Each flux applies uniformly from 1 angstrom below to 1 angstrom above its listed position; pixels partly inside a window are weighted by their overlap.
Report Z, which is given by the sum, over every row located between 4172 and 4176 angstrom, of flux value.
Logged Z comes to 1.4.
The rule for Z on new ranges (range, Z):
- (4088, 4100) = 4.6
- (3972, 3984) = 3.2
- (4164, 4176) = 4.4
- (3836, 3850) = 3.4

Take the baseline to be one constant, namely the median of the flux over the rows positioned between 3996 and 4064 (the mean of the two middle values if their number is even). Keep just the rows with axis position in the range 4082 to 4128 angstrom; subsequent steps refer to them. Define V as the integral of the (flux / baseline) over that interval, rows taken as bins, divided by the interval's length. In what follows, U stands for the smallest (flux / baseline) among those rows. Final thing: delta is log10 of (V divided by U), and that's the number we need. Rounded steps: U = 0.83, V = 1.04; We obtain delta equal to 0.098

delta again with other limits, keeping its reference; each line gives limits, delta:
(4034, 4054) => 0.047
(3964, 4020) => 0.553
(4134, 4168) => 0.025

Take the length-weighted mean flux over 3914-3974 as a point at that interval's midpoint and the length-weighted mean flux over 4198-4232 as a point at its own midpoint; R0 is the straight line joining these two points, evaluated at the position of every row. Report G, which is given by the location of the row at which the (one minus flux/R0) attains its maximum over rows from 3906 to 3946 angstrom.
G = 3933.0 angstrom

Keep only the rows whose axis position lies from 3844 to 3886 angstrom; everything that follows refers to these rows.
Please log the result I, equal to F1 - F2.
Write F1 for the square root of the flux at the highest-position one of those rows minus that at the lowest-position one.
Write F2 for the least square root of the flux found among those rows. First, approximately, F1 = -0.09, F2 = 0.67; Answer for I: -0.76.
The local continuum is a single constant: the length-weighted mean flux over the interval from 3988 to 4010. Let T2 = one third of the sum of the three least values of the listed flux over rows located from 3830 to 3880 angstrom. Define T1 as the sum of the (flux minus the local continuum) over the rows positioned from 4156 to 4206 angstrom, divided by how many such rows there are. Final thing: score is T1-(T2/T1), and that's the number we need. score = -10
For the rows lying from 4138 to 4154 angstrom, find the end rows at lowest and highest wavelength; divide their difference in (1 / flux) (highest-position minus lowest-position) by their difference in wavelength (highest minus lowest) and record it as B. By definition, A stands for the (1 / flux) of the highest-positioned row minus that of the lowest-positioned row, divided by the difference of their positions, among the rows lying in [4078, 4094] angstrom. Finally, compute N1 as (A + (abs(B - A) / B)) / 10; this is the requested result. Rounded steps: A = -0.009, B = 0.0050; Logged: 0.28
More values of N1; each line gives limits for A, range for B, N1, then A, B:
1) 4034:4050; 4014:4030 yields 0.17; -0.005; 0.0070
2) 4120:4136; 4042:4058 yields -0.29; 0.006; -0.0032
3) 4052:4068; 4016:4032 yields 0.04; 0.008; 0.0133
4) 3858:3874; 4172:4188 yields -1.35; -0.020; -0.0014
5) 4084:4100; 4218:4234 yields 0.13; 0.013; 0.0057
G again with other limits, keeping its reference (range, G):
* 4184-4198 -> 4197.0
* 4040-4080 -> 4065.0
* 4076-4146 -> 4101.0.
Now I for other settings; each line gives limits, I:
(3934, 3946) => -0.12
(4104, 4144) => -0.81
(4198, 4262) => -0.75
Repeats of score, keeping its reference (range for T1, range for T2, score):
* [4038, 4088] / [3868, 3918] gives -53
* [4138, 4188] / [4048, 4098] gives -16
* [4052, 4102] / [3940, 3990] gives -18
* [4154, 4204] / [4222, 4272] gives -19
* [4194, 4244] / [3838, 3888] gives -60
